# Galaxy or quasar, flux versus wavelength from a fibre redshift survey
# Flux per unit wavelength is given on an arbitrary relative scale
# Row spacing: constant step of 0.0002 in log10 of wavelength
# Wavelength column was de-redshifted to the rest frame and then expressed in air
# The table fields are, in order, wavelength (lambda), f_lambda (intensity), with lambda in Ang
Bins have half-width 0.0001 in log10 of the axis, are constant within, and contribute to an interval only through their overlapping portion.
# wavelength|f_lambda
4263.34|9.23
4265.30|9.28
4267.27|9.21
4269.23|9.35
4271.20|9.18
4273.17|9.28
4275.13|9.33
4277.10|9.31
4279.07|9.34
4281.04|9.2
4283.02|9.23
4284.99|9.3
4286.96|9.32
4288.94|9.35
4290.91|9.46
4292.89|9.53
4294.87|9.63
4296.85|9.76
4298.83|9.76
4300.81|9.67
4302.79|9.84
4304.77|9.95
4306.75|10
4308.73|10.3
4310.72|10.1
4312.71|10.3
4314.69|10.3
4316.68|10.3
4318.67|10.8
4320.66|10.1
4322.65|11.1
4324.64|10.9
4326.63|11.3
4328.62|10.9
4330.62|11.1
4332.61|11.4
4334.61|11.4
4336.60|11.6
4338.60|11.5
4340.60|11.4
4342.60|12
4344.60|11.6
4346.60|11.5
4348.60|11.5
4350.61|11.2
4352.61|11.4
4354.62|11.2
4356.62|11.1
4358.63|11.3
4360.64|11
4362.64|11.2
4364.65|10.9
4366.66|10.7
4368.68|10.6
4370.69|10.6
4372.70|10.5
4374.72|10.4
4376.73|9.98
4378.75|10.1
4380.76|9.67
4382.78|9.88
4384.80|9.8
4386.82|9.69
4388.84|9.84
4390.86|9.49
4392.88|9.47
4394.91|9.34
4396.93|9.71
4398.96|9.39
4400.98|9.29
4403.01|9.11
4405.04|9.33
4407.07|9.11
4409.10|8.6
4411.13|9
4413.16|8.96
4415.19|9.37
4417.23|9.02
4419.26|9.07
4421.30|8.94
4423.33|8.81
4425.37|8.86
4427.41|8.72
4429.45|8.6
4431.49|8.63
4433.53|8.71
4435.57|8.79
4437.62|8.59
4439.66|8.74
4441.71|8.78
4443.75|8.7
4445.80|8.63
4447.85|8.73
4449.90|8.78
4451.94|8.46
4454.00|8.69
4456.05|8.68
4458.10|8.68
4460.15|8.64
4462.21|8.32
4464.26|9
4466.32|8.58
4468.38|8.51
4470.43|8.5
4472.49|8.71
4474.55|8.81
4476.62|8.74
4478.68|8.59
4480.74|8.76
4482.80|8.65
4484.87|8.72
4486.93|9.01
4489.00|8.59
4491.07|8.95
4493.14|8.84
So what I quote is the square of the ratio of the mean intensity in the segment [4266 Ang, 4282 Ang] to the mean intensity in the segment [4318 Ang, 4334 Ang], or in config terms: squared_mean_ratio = 0.72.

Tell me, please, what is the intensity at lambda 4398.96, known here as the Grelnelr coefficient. 9.39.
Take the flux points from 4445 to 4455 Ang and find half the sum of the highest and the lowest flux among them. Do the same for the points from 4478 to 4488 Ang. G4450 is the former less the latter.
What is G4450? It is -0.18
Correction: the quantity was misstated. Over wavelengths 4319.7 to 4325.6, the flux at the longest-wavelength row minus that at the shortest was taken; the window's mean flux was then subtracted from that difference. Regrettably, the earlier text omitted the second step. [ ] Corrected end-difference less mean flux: -9.9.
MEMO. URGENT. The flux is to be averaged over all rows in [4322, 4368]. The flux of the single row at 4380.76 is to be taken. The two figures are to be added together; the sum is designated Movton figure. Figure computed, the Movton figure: 20.9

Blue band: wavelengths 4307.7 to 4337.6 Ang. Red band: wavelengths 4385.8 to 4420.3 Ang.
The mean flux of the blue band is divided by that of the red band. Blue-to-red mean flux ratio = 1.16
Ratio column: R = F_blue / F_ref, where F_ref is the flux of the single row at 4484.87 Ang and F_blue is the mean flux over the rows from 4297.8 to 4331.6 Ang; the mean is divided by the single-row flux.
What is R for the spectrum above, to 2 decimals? 1.19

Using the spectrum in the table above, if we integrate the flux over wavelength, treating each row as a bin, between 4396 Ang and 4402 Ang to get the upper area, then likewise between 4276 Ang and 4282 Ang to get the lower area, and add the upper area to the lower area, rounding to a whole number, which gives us 112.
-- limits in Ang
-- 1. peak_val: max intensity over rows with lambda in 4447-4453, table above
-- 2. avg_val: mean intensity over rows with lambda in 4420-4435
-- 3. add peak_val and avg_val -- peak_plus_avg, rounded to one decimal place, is 17.5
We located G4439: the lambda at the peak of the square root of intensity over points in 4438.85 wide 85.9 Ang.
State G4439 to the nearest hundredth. 4396.93 Ang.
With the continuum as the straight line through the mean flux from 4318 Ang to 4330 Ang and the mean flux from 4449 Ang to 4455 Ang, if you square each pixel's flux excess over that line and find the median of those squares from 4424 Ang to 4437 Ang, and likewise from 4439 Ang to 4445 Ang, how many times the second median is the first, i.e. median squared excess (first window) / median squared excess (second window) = 13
